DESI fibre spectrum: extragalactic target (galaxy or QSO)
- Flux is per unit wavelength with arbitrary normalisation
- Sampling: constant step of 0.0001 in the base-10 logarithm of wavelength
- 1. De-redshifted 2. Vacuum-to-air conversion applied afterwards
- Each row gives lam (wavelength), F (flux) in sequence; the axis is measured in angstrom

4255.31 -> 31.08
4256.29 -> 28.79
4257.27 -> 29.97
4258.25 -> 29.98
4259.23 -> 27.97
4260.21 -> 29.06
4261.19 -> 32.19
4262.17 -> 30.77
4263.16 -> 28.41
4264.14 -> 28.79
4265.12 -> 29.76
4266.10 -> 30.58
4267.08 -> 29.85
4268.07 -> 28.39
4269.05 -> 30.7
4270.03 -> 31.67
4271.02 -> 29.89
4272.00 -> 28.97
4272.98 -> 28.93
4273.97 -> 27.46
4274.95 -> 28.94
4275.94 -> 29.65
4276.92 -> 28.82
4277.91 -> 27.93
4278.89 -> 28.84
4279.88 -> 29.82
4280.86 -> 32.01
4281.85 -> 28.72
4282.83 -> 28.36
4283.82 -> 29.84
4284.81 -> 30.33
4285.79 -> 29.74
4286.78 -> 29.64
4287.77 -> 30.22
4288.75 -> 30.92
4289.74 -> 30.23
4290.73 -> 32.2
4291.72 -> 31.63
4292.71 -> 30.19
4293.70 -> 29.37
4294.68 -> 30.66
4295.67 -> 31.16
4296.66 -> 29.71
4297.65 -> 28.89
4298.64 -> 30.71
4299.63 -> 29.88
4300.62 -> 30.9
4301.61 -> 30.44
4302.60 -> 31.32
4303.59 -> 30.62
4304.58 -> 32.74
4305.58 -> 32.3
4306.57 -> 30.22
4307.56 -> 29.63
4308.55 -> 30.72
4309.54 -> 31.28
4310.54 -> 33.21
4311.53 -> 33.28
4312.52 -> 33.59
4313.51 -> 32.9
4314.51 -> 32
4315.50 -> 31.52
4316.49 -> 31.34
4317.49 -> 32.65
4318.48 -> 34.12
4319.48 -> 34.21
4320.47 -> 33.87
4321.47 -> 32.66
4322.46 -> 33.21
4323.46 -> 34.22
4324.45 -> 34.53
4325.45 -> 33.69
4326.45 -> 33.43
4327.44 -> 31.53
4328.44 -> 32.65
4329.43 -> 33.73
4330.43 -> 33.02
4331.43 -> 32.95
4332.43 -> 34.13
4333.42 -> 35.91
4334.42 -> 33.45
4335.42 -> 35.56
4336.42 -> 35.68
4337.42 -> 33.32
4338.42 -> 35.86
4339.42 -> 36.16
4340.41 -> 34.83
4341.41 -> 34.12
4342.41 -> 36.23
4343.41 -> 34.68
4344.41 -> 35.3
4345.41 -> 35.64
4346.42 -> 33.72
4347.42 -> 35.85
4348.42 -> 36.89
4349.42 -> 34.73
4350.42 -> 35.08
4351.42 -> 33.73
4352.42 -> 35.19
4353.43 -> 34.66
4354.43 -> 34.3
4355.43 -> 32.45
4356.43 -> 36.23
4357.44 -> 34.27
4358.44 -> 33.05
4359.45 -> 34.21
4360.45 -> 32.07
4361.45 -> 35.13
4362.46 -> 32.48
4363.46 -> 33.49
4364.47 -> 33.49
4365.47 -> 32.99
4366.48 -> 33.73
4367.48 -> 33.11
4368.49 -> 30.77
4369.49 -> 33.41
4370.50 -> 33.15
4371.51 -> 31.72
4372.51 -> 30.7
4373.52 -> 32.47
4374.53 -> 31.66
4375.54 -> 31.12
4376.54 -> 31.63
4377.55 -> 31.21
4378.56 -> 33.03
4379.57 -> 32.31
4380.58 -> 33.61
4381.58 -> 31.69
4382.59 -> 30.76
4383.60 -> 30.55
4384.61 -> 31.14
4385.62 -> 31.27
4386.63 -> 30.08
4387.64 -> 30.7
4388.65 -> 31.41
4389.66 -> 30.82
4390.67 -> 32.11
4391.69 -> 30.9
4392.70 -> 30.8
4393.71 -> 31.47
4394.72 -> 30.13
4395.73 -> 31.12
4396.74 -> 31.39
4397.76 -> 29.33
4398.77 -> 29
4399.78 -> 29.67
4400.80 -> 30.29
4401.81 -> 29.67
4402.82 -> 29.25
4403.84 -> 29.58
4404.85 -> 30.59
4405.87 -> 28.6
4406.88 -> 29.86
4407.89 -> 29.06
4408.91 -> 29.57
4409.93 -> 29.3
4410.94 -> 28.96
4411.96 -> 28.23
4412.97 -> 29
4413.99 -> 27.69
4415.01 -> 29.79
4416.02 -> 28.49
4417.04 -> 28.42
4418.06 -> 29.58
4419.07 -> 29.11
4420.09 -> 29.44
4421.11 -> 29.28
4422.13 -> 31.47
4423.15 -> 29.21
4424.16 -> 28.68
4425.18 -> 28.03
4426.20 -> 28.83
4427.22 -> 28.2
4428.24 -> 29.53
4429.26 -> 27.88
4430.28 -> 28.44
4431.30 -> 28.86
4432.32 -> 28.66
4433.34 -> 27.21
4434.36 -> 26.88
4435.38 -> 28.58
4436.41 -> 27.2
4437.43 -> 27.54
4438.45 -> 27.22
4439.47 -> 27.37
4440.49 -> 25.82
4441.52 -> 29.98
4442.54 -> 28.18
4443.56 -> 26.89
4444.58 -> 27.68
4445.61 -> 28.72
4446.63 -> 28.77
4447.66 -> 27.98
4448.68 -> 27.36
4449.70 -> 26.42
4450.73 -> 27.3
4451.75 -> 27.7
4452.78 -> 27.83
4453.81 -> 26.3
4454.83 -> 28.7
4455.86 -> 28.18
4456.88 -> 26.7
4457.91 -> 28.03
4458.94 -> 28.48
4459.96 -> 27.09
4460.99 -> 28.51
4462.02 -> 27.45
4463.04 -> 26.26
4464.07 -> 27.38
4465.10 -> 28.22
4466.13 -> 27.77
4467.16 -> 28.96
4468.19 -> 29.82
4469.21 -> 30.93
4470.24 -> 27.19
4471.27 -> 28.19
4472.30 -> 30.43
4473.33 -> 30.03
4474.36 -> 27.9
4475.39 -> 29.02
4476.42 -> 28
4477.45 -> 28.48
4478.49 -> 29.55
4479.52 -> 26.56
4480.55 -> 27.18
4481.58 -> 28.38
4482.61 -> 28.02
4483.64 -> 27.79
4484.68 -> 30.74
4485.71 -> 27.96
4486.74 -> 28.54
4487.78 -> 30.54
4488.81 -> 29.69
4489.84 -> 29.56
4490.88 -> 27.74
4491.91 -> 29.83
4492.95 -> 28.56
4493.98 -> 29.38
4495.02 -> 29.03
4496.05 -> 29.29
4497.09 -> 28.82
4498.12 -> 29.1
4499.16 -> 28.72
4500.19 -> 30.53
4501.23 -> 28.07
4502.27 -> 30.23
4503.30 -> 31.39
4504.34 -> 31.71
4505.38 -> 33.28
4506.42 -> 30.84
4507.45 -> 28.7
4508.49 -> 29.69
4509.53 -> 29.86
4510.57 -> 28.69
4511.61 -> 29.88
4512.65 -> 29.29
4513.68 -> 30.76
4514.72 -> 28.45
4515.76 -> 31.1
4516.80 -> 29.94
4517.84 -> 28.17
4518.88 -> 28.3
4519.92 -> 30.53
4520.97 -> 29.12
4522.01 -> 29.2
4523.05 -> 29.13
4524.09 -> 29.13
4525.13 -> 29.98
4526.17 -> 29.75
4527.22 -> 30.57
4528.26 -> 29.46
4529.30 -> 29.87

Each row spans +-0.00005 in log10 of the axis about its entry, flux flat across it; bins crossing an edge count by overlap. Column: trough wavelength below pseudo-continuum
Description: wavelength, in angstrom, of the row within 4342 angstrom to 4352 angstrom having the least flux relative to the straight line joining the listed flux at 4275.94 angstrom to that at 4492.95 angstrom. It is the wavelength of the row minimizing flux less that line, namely 4346.42 angstrom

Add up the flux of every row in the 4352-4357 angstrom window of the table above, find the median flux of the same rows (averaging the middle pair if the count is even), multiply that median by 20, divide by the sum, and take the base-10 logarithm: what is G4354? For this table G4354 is 0.60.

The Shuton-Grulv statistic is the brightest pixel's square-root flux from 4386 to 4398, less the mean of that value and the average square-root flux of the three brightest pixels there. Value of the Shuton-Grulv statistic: 0.020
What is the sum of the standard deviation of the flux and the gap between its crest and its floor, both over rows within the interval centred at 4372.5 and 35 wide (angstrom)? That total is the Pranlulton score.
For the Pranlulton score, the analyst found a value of 7.6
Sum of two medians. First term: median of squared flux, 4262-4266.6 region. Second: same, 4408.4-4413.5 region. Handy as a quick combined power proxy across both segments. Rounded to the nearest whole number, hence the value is 1727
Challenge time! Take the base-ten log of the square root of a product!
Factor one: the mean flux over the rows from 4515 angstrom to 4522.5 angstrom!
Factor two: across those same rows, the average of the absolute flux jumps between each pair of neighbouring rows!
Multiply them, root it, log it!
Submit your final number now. 0.761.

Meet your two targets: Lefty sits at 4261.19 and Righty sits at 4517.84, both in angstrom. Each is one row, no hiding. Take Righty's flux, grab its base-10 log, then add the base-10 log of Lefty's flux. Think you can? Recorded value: 2.958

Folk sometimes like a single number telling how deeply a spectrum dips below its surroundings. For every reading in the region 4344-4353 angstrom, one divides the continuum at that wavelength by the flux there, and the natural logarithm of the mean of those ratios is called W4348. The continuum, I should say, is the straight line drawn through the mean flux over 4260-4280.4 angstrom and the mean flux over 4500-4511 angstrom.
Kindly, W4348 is -0.17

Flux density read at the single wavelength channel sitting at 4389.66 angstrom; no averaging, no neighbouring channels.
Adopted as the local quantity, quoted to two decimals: 30.82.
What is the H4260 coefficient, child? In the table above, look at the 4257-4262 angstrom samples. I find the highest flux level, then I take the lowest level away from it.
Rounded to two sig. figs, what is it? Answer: 4.2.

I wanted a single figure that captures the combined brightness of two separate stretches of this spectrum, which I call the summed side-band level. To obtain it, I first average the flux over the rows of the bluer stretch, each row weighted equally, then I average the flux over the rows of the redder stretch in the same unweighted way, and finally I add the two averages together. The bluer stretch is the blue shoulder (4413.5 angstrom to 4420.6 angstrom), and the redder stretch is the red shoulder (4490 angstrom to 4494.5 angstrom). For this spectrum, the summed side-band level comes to 57.8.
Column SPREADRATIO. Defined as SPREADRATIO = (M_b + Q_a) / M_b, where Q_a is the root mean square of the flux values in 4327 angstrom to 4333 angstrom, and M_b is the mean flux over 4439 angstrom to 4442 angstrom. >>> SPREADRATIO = 2.19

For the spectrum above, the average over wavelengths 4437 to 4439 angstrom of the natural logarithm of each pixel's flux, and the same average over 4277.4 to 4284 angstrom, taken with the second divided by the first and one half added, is 1.52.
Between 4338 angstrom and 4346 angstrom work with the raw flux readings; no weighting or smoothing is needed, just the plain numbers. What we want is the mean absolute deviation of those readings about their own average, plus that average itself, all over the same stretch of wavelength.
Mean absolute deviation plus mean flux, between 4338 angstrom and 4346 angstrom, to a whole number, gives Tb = 36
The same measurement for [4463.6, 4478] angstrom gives 30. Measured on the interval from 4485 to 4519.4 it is 31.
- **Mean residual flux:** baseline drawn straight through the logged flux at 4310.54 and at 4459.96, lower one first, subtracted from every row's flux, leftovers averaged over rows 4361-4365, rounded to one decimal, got 2.6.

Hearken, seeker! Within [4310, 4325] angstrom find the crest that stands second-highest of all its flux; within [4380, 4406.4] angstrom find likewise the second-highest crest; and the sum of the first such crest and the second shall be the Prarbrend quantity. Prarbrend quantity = 66.3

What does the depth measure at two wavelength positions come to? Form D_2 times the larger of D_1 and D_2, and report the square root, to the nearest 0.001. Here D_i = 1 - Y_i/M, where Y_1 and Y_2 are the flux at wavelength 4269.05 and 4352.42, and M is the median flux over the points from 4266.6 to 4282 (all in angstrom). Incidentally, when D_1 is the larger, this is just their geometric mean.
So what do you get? 0.114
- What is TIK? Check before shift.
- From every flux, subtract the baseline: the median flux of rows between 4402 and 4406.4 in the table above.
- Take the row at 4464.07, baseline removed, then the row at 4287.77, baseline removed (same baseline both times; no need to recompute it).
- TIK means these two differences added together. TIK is -1.2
